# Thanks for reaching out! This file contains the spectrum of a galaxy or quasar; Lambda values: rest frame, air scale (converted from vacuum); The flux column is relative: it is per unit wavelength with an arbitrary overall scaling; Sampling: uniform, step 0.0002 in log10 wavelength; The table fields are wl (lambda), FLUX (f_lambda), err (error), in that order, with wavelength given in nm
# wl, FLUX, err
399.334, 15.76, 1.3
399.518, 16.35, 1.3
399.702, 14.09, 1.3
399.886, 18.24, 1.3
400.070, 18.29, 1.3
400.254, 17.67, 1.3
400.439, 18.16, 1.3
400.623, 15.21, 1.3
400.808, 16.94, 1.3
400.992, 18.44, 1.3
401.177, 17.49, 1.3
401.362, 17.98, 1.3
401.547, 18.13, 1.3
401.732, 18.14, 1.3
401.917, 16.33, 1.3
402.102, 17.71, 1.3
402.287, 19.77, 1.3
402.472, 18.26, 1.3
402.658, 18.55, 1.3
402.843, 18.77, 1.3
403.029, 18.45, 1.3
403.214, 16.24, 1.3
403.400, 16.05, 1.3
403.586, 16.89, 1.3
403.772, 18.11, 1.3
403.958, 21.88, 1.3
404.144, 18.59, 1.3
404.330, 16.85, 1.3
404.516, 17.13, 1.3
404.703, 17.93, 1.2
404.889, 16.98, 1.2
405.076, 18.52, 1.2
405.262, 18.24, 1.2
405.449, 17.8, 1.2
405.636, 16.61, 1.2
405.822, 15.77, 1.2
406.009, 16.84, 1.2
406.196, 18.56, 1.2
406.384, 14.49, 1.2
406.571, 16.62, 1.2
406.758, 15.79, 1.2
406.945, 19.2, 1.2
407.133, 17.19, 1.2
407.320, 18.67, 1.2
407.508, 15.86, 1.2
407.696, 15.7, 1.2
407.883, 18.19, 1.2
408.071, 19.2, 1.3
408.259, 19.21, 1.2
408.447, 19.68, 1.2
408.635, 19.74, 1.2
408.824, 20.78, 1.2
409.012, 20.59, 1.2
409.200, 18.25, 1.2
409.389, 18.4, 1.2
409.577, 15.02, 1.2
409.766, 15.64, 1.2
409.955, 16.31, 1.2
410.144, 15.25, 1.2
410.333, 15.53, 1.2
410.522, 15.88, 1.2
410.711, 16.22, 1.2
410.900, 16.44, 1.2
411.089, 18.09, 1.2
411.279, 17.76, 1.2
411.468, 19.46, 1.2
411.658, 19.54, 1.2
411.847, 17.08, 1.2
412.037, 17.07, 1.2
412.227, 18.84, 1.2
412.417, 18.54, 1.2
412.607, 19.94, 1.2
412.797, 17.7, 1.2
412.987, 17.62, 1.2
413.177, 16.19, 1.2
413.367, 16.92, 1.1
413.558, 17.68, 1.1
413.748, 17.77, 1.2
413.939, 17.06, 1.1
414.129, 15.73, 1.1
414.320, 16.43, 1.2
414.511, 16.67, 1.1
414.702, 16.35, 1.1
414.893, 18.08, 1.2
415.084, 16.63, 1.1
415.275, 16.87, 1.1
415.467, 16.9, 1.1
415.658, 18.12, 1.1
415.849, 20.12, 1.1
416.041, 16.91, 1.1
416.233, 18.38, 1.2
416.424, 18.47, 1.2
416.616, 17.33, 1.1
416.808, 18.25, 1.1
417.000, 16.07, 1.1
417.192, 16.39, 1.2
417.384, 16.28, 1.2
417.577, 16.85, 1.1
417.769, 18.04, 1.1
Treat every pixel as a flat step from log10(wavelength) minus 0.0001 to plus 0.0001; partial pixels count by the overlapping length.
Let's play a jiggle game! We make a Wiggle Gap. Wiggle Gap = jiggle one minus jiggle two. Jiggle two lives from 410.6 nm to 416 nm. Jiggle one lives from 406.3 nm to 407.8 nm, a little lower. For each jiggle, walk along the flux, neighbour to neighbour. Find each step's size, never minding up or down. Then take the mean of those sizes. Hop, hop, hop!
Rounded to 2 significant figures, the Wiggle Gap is 0.90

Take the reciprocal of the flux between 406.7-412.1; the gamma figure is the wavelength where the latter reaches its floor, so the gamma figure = 408.824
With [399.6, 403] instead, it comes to 402.287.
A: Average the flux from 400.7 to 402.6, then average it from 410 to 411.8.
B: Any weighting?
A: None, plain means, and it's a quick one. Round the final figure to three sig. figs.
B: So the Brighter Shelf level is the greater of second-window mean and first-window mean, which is 17.9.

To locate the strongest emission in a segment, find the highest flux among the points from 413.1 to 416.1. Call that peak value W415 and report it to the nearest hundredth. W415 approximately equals 20.12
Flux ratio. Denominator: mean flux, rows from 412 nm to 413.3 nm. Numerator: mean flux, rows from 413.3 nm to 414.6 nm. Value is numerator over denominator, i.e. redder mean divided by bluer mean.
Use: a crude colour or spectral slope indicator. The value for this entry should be 0.94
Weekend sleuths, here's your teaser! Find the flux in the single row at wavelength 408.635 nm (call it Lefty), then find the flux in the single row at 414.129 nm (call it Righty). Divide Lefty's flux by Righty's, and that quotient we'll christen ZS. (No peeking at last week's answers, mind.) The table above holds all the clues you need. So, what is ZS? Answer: 1.25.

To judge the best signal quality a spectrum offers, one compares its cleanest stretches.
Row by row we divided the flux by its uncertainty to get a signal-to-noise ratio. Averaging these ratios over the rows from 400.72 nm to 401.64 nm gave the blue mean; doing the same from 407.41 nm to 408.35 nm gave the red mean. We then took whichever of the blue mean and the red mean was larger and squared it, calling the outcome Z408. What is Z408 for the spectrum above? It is 209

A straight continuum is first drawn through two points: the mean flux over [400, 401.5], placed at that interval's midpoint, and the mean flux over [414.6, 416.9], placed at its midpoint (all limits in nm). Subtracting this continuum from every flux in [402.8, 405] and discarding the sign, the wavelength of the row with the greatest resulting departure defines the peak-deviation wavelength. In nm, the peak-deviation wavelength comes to 403.958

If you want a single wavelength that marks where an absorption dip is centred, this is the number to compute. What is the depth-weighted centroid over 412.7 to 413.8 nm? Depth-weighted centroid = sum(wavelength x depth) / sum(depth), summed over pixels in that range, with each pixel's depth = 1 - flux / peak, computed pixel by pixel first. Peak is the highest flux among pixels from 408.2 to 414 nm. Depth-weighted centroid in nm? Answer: 413.27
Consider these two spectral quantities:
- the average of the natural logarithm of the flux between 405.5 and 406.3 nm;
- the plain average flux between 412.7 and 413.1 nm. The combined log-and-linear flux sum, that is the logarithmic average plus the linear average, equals 20.5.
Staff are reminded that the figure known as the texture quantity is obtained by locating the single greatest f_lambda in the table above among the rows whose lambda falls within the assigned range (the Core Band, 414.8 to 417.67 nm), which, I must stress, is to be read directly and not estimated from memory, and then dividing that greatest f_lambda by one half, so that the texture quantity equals 40.2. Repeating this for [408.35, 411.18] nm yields 41.6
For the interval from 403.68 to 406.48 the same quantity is 43.8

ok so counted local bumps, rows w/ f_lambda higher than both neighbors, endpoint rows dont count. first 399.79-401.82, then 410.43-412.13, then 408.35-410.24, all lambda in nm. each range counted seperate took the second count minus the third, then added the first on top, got 2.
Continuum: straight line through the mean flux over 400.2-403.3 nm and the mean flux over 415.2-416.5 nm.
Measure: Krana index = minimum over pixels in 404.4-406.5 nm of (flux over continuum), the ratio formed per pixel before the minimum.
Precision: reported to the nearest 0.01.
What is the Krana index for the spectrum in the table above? 0.81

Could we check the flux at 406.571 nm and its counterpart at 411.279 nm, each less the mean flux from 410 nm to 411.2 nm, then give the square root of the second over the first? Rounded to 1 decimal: 2.0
